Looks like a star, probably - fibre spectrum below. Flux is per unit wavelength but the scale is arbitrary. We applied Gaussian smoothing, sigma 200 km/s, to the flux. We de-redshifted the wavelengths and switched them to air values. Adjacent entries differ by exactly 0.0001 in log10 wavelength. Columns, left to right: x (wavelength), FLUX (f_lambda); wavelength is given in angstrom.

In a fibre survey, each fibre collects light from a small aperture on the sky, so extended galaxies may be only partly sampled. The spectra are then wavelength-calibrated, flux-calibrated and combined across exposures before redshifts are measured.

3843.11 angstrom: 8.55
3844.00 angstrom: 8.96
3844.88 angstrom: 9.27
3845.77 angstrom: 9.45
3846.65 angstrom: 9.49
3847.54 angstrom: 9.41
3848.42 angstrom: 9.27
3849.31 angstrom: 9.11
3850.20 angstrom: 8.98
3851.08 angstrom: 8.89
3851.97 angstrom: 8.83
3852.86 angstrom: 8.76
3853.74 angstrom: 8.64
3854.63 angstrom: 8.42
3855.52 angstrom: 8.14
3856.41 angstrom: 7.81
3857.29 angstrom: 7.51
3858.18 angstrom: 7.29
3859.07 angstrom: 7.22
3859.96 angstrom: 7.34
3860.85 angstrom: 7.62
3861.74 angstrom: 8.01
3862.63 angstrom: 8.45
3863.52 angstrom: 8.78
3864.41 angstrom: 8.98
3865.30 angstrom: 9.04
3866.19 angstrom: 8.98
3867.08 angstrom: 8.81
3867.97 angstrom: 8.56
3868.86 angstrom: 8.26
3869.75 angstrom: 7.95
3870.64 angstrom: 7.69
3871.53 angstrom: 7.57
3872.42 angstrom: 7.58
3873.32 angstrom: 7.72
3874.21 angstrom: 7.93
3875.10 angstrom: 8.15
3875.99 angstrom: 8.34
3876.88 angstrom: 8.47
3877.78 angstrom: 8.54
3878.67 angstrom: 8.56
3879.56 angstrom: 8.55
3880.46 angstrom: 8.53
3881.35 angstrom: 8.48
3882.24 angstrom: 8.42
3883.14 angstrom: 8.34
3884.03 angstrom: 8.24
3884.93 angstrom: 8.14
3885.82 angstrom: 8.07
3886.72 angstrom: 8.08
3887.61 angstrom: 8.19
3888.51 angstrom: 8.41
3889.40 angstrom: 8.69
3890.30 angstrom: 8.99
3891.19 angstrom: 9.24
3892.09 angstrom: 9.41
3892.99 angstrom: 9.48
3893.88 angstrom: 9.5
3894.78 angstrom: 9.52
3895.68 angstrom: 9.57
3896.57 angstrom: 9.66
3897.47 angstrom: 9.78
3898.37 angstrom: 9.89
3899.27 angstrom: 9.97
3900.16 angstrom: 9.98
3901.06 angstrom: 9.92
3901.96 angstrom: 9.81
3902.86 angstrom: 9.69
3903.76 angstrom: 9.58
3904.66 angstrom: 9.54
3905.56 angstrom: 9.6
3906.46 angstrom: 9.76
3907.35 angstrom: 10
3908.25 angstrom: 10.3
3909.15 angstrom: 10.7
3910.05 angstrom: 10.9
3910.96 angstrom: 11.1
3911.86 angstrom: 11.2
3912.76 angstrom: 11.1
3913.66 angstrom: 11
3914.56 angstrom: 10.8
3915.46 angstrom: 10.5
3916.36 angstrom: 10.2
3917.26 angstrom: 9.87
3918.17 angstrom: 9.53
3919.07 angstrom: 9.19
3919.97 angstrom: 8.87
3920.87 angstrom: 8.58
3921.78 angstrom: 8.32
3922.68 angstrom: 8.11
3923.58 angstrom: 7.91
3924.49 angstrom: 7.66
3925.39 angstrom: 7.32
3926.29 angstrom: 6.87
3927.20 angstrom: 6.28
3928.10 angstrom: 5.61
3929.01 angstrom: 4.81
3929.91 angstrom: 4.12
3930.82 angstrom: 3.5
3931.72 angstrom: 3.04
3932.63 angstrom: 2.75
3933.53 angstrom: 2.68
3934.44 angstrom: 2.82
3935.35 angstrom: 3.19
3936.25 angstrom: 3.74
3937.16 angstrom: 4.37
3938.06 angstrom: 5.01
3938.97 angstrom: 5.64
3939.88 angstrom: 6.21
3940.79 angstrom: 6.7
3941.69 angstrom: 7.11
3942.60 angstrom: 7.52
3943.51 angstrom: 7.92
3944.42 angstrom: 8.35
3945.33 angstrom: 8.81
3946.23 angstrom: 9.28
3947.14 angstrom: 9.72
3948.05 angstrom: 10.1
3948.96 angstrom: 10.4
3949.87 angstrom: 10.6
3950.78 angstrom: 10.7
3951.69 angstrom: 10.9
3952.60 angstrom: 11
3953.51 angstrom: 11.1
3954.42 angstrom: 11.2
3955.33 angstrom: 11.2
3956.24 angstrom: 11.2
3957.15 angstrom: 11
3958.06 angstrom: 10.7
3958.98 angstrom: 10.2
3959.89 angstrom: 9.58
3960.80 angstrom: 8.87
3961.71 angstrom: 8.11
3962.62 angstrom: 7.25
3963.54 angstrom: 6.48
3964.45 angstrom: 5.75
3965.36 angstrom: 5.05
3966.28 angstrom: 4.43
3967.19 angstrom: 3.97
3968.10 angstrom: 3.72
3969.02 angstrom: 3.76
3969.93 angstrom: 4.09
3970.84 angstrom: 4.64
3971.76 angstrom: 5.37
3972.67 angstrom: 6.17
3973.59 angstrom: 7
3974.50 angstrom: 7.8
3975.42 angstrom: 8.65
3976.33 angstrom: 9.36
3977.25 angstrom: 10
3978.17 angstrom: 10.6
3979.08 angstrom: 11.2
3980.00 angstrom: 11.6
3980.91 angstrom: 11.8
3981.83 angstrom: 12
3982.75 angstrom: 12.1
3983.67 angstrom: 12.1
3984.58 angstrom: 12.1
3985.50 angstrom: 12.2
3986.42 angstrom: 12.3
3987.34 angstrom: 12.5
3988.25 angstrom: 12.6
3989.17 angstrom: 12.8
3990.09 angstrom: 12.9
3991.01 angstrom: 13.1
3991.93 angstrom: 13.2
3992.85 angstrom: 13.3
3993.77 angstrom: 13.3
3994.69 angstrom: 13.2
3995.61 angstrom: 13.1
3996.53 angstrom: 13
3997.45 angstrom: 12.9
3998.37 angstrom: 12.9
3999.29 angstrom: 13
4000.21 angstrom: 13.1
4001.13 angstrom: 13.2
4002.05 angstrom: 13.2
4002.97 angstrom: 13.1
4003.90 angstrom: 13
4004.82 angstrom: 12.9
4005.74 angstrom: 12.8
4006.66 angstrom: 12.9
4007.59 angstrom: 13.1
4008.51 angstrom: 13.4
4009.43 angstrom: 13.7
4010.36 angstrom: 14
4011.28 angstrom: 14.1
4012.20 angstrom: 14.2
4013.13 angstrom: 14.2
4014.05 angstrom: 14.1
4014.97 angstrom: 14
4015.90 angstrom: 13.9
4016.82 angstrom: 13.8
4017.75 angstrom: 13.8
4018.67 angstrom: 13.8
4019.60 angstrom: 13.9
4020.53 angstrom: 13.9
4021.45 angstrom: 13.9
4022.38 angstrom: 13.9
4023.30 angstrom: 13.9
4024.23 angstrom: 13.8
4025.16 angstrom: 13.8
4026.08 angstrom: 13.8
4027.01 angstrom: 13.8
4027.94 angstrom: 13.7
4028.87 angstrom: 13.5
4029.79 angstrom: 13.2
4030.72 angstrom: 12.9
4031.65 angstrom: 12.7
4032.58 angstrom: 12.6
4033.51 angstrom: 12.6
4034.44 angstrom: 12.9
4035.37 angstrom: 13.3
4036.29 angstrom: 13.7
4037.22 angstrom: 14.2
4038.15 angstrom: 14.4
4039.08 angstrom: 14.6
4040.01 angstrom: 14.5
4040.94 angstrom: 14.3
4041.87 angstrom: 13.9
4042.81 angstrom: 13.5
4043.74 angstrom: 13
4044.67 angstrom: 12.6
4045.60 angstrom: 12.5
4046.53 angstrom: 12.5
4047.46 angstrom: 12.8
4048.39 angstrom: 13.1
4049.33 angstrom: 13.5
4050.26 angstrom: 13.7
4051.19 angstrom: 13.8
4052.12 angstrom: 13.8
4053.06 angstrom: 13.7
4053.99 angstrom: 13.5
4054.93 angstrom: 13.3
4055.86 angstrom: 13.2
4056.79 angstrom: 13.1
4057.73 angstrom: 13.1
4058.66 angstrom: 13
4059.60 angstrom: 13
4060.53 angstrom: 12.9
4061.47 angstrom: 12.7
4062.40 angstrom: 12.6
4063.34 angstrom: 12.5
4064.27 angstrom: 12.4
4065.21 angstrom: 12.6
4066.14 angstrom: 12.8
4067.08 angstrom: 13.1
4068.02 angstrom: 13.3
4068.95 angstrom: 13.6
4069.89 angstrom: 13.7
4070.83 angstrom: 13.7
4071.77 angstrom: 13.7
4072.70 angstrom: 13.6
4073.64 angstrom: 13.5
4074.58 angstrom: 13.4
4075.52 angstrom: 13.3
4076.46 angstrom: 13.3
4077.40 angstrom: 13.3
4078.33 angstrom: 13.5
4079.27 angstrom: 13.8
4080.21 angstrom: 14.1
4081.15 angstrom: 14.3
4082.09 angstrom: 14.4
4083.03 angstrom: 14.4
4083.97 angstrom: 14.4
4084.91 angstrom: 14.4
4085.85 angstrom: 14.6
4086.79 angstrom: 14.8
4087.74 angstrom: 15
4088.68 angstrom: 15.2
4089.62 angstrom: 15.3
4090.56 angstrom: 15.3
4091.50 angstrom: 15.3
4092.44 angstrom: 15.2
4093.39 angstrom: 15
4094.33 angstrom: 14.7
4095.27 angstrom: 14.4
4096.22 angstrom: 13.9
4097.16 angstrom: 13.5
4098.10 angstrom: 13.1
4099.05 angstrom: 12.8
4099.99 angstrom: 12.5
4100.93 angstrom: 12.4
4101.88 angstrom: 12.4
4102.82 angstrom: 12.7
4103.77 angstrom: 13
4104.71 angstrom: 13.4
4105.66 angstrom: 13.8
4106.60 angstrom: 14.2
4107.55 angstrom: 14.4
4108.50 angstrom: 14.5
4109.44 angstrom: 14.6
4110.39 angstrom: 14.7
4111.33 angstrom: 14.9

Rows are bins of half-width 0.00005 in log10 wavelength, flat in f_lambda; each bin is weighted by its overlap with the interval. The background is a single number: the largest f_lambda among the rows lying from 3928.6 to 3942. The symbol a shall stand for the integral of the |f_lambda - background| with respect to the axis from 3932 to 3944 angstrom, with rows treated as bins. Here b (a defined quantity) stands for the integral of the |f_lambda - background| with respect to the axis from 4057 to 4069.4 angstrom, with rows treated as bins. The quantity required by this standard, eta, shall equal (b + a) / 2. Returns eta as 49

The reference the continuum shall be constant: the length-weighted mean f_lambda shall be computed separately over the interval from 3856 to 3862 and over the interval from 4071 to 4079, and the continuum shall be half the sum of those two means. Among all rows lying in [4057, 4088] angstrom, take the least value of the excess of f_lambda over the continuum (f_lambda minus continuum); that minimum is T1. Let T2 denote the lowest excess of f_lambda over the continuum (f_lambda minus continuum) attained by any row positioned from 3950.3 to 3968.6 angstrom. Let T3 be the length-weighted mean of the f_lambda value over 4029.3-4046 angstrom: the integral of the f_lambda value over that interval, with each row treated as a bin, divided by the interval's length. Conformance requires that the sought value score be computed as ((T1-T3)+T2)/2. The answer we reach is -9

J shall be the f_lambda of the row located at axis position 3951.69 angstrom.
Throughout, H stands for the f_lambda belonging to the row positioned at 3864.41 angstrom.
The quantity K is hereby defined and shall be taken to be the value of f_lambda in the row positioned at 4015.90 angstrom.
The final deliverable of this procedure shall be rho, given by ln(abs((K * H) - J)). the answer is 4.7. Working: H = 8.98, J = 10.9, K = 13.9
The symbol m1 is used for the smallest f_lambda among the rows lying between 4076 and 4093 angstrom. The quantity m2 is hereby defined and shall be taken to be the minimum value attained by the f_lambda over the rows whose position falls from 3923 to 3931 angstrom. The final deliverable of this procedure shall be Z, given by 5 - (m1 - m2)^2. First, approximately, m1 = 13.3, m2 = 3.5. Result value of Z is -91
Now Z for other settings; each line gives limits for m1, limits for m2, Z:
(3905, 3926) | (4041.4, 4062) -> -22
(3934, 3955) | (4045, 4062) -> -89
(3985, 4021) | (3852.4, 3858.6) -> -19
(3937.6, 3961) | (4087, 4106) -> -50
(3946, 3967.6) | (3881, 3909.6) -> -12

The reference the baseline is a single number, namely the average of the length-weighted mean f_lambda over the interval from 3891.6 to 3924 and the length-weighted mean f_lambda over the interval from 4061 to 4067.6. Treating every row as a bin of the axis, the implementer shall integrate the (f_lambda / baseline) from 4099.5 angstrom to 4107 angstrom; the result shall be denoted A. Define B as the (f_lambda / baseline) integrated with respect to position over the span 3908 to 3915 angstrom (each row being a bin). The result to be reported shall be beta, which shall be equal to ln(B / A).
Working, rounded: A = 9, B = 6.8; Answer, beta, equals -0.25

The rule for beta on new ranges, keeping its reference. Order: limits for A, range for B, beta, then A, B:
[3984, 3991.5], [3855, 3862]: -0.57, 8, 4.7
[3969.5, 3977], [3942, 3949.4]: 0.27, 4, 5.9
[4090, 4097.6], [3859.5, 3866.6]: -0.63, 10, 5.3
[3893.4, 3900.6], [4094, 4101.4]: 0.35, 6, 8.8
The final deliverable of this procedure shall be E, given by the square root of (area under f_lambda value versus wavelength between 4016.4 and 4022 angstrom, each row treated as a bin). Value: 8.8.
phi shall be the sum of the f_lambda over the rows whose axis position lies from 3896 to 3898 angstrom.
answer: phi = 19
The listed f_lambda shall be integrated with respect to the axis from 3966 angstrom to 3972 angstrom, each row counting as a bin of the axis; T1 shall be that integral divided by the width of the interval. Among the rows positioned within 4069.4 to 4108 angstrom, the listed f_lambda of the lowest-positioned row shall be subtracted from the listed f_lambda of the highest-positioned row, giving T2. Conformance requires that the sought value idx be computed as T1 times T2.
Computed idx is 3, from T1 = 4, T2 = 0.7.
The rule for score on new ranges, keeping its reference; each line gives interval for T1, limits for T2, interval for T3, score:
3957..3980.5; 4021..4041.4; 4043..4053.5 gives -9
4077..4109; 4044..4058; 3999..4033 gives -5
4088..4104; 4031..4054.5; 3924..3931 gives -1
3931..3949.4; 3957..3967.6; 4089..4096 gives -15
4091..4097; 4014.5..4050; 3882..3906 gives -2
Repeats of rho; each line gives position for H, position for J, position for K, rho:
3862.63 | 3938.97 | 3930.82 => 3.2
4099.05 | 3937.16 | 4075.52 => 5.1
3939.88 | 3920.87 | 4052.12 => 4.3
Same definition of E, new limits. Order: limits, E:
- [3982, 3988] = 8.6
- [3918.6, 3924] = 6.8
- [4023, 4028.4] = 8.6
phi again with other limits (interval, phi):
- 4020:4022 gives 28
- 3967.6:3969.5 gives 7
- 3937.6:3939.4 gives 11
